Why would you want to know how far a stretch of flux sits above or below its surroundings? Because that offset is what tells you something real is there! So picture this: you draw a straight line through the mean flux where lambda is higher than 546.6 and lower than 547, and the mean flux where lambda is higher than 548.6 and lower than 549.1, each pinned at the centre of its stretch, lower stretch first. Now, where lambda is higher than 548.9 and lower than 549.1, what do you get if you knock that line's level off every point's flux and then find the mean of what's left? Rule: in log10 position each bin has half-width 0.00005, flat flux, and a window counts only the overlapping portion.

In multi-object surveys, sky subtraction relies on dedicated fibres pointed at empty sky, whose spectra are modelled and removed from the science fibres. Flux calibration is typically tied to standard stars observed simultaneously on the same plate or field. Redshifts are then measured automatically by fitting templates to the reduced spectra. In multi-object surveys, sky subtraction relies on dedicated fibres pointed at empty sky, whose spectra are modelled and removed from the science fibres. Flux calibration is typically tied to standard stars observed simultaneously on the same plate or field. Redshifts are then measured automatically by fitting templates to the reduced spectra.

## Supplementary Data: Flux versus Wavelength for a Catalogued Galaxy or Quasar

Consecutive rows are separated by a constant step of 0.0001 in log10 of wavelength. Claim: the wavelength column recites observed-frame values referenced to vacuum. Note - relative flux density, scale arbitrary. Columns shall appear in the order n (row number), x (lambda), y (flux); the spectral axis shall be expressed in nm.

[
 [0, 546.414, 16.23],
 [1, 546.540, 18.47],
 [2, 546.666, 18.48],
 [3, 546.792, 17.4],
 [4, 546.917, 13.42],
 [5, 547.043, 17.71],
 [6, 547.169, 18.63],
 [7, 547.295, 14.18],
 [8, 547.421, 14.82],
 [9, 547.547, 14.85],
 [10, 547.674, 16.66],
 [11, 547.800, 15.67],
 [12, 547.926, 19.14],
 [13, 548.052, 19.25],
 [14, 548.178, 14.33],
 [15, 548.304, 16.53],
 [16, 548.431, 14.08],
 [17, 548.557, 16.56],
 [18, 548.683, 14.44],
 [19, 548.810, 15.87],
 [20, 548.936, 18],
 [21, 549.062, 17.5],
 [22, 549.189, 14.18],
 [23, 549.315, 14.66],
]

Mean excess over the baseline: 1.3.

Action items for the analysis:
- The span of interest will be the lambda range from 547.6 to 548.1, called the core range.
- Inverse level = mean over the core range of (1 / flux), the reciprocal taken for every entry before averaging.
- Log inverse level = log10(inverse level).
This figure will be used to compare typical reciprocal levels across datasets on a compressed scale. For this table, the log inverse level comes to -1.24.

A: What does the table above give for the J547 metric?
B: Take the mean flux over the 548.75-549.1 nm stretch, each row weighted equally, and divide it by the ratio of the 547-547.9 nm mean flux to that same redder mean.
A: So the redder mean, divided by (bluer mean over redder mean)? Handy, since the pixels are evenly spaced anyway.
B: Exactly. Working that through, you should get 18.2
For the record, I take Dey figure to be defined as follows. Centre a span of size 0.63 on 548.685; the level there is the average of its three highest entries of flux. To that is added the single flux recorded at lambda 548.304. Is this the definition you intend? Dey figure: 33.3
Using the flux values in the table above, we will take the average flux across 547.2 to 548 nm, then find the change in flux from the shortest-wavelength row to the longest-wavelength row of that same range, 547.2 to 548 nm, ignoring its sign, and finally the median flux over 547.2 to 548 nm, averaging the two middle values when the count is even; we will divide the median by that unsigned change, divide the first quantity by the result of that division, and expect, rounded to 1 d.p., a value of 5.2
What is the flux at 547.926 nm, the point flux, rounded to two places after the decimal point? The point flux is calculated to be 19.14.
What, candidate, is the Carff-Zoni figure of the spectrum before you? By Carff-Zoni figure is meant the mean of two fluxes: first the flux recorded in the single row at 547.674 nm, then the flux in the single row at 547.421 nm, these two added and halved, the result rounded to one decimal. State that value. 15.7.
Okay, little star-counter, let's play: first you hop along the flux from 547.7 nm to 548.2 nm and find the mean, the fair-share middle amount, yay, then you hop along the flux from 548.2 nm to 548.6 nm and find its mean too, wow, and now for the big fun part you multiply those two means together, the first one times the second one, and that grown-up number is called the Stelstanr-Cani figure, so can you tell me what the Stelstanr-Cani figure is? 269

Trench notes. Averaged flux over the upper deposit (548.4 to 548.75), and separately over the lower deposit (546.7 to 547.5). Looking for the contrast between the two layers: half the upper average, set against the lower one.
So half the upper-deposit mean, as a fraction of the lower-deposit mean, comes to 0.47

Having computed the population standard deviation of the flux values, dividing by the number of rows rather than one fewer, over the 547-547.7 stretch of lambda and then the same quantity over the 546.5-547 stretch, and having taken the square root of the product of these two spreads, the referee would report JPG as 1.85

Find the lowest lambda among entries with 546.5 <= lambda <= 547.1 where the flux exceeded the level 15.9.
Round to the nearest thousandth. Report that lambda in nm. 546.540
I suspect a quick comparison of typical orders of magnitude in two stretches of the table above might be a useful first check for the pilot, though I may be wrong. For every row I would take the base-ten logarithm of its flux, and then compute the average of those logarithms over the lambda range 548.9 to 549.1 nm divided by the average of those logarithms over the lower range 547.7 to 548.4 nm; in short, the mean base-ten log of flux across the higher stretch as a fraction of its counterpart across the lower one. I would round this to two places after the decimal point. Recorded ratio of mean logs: 1.02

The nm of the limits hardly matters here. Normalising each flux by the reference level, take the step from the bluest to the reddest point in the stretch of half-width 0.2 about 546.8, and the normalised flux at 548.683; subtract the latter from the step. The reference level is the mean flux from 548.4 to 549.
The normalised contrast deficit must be -1.2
